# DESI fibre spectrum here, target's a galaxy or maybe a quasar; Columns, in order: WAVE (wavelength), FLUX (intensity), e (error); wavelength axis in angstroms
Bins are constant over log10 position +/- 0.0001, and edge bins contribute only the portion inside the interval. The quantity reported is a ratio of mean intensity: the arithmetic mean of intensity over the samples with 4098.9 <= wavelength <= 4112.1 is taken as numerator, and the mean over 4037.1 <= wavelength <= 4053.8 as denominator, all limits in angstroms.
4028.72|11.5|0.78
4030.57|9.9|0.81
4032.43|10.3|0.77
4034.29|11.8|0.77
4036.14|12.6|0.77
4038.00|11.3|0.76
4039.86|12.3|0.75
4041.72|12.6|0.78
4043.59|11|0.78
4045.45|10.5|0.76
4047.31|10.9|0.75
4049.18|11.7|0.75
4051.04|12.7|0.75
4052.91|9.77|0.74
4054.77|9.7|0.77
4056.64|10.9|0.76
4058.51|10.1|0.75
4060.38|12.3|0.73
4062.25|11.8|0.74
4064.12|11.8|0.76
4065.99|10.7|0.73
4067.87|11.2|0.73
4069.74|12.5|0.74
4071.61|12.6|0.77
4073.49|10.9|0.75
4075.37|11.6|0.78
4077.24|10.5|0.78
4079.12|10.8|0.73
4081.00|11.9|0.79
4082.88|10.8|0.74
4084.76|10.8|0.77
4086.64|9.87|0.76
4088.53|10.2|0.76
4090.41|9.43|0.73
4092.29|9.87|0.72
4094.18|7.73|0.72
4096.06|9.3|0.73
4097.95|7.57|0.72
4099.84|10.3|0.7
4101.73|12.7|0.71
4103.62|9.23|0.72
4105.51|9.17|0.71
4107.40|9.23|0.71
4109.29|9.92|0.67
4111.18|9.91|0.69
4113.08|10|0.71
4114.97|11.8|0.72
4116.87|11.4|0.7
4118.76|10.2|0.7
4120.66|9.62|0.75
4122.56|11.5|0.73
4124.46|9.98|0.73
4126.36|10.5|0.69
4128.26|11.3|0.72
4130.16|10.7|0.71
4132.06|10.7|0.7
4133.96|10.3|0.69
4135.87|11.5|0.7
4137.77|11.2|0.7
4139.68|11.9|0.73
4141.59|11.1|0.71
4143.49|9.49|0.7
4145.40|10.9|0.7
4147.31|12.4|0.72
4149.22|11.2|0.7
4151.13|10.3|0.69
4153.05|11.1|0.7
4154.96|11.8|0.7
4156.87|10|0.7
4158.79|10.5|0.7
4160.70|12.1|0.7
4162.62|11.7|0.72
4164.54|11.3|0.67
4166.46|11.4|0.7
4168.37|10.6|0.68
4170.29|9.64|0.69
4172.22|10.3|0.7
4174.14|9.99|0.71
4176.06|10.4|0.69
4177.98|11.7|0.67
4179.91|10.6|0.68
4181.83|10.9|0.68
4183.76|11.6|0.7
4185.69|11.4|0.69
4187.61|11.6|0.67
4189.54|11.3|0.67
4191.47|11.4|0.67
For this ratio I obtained 0.88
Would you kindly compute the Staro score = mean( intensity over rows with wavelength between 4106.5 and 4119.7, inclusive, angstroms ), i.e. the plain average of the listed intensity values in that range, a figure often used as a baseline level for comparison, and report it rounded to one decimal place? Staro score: 10.4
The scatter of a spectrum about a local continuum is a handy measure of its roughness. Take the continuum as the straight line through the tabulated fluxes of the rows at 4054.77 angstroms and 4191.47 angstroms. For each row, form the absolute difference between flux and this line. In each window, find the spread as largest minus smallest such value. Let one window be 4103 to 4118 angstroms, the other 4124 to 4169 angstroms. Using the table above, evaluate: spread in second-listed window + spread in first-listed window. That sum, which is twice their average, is 2.4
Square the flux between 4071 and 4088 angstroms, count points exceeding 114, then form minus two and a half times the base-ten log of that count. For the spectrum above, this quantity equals -2.1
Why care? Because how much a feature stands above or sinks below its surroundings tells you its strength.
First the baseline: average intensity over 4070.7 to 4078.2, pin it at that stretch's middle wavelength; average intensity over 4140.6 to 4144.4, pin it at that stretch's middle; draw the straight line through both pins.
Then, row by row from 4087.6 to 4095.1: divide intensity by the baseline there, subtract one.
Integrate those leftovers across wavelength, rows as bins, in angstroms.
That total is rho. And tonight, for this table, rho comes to -1.2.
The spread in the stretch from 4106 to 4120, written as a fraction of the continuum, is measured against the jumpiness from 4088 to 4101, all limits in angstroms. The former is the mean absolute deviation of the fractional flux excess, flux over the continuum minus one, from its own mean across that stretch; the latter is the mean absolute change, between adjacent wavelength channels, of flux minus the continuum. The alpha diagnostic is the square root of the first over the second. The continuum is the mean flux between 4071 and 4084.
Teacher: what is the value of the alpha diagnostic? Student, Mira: 0.20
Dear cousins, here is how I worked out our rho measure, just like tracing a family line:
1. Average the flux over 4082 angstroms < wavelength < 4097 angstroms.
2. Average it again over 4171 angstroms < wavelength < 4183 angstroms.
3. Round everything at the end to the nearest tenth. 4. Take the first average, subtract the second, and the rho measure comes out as -0.9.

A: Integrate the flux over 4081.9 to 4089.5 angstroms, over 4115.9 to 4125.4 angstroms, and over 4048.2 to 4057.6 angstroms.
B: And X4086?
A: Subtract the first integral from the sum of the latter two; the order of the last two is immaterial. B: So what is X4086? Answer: 124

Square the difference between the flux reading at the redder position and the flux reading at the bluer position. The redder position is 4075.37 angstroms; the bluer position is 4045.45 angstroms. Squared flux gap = 1.21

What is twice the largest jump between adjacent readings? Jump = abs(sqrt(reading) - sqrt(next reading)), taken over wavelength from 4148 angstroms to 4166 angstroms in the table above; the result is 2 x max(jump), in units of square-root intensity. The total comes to 0.55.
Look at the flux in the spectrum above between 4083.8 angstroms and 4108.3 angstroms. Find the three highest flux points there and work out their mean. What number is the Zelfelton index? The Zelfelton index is 11.3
